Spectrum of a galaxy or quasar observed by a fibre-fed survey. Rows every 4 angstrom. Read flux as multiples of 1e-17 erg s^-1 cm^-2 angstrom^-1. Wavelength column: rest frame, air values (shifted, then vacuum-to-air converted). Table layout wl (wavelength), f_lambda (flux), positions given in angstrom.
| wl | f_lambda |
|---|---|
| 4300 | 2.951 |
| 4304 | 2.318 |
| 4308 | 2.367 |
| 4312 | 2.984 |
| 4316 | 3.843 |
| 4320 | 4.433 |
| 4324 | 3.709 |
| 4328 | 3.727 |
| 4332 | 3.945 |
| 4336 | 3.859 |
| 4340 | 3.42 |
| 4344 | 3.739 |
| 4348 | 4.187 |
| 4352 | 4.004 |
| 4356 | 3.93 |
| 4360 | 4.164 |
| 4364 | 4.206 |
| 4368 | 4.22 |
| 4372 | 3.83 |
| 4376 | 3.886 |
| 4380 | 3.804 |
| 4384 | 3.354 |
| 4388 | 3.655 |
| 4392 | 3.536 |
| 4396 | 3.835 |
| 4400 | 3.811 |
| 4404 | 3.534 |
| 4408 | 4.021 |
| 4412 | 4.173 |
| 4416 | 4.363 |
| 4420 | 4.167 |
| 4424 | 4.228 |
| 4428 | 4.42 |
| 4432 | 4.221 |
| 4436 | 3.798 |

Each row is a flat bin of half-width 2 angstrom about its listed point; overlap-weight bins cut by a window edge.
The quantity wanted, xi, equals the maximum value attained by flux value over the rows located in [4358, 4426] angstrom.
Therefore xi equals 4.363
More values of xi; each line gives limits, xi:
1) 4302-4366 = 4.433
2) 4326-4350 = 4.187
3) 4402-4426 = 4.363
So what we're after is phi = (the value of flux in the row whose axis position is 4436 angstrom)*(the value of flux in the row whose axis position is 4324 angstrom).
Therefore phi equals 14.1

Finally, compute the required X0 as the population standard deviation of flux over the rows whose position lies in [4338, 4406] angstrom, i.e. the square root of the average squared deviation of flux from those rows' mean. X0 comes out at 0.26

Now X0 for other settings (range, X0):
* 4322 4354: 0.22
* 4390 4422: 0.28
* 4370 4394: 0.19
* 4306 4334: 0.63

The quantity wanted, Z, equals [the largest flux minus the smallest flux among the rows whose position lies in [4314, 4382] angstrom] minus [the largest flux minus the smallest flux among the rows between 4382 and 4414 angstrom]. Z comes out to 0.19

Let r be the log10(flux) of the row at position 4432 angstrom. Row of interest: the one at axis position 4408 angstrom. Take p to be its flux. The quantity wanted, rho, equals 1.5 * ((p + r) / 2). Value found 3.48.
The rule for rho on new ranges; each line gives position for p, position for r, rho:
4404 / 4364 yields 3.12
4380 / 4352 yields 3.30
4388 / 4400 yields 3.18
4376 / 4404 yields 3.33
